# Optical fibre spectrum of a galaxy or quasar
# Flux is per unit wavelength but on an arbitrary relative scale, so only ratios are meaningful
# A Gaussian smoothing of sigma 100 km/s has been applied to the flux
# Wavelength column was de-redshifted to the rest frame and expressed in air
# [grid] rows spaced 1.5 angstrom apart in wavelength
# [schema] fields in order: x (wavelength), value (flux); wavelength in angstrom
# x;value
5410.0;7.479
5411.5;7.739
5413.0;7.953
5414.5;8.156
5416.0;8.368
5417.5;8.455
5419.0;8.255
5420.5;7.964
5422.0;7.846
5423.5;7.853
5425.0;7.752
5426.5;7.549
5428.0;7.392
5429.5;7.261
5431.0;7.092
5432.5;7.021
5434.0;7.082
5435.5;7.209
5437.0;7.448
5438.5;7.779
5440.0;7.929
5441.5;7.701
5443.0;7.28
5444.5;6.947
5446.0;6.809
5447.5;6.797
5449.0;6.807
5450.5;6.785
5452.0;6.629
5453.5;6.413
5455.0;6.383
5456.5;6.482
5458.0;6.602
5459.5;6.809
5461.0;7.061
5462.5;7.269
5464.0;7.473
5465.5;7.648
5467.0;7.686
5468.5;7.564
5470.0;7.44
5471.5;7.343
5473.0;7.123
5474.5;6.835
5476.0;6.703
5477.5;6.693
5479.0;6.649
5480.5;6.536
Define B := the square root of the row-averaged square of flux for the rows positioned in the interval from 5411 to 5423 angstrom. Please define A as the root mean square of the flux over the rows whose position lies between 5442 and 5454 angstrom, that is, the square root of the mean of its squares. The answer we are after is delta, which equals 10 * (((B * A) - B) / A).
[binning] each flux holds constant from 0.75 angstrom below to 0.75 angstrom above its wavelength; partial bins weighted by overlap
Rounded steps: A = 6.81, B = 8.1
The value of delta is 69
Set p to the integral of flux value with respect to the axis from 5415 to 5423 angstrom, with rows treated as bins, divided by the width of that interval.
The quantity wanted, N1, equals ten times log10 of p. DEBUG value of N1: 9.1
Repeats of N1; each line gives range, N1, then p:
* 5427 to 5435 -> 8.6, 7.2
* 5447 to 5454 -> 8.3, 6.7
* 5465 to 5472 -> 8.8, 7.5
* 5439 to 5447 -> 8.7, 7.3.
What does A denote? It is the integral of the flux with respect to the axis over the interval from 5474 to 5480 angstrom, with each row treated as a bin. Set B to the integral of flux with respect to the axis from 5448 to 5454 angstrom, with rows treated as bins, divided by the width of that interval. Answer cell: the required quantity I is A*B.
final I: 269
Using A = 40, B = 6.7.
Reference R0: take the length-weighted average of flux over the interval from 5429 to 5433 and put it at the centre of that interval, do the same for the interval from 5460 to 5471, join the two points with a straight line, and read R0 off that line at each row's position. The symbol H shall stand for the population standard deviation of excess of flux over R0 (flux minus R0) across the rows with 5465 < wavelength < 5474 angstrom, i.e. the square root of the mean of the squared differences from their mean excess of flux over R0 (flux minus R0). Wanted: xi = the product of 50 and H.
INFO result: 11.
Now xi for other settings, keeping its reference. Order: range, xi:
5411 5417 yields 11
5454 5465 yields 18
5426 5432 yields 9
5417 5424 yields 13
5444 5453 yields 6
